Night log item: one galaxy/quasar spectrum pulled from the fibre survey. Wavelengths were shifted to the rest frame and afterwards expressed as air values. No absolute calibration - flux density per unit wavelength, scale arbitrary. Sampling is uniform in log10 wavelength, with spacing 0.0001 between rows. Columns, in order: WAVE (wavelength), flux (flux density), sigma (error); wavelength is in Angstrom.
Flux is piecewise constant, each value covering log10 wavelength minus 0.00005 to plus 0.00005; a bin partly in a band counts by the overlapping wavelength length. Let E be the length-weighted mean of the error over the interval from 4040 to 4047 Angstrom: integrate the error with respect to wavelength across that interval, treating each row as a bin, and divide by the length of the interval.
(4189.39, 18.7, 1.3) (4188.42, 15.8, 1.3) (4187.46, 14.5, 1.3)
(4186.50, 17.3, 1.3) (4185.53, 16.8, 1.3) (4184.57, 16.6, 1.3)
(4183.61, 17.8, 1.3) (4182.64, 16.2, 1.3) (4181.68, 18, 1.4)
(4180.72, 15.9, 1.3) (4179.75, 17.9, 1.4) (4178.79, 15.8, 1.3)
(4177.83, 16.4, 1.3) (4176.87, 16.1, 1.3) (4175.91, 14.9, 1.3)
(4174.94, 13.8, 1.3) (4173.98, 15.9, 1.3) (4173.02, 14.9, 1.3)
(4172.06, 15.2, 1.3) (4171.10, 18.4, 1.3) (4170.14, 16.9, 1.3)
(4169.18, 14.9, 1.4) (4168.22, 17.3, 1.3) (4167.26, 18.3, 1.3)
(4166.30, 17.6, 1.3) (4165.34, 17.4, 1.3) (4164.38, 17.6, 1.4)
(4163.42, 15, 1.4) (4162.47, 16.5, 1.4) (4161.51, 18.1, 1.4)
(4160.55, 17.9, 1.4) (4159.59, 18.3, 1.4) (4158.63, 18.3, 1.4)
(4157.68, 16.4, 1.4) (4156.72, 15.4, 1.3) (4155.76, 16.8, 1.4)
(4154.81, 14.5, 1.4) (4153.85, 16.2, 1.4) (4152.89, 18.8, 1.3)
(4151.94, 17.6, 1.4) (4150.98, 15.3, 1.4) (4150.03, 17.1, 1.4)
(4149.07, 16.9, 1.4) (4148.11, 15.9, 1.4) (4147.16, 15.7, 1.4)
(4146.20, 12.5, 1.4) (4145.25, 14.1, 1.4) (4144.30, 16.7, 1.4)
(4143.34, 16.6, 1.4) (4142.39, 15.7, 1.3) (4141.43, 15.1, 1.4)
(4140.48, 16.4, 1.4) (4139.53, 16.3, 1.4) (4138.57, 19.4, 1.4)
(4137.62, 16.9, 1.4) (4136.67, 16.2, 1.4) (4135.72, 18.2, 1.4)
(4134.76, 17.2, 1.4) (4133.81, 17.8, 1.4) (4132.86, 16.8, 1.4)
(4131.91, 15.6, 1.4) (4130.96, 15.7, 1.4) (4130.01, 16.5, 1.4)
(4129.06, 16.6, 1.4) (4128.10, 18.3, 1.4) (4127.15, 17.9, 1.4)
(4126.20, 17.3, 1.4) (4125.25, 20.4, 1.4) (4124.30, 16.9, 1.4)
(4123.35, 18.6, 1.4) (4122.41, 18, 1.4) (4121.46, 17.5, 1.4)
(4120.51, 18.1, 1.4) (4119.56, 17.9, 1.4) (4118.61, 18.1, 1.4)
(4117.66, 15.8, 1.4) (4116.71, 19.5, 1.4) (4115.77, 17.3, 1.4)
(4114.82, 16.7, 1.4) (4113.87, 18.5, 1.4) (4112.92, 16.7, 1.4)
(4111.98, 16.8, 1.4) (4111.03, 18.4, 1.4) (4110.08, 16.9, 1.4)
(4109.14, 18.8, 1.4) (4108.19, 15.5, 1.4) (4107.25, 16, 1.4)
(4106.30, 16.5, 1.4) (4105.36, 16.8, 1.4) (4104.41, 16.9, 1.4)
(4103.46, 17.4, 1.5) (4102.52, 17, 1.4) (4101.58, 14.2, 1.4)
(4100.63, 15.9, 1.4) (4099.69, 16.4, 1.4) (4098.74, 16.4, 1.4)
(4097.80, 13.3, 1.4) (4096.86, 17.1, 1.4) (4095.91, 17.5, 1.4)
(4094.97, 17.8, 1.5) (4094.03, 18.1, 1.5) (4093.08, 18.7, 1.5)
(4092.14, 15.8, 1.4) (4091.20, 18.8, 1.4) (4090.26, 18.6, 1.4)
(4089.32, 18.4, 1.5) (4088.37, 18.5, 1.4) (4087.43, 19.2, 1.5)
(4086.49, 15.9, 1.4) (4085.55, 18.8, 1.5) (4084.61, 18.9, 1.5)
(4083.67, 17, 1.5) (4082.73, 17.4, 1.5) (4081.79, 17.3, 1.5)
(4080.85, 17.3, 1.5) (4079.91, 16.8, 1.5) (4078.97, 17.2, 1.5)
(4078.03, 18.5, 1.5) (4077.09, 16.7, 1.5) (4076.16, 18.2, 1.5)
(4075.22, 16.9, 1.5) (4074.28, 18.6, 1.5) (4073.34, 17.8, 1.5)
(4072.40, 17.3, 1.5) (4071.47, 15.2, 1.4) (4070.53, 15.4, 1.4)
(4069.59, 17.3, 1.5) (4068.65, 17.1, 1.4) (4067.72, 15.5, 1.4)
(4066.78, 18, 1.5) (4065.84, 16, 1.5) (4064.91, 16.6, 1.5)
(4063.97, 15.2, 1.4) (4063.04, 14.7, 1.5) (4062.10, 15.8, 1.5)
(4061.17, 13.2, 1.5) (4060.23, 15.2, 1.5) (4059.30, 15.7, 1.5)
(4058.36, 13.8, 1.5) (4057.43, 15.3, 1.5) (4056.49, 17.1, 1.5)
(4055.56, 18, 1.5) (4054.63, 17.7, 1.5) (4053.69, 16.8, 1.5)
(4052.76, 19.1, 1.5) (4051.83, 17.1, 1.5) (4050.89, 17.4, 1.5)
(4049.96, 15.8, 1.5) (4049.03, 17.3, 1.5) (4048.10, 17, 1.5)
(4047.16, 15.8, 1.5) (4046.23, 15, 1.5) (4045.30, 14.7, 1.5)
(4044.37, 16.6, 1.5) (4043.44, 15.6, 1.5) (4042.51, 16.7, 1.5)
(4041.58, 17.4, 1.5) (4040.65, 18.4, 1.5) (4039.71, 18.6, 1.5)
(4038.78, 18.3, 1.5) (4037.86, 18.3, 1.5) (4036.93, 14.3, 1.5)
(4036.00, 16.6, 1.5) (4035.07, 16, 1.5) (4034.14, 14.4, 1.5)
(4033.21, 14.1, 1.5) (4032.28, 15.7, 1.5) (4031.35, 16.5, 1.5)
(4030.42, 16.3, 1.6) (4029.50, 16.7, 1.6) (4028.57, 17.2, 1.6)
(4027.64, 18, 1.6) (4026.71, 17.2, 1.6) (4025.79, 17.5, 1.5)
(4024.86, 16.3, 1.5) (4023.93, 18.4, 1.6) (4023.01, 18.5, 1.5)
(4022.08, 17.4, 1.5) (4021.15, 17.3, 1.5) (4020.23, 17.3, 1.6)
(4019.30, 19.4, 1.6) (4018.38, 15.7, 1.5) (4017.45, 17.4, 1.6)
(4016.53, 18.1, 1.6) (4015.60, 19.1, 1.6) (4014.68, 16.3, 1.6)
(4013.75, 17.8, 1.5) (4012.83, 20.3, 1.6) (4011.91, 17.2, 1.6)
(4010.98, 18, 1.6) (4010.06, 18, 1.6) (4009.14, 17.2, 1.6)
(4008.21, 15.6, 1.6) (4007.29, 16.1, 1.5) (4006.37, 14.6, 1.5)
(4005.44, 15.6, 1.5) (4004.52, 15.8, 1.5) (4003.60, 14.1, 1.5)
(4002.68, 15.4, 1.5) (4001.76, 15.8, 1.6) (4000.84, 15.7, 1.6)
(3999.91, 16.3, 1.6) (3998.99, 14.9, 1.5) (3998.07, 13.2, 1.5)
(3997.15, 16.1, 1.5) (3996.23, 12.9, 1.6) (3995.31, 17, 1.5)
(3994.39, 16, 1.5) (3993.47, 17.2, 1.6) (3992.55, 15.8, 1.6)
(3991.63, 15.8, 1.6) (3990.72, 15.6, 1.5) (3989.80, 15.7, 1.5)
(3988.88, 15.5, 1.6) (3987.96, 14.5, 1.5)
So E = 1.50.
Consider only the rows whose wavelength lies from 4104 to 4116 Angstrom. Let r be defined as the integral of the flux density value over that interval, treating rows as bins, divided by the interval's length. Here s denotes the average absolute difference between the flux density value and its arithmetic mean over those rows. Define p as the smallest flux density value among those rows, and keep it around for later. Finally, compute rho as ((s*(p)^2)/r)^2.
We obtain 106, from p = 15.5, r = 17.1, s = 0.73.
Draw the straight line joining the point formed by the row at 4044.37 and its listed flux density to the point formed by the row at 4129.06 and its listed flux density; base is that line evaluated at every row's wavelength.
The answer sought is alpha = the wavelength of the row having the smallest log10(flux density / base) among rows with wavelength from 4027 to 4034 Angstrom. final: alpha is 4033.21 Angstrom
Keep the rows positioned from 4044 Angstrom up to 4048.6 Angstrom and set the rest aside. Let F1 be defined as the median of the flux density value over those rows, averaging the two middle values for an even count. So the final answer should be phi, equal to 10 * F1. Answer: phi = 158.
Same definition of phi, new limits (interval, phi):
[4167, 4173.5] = 169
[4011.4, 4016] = 178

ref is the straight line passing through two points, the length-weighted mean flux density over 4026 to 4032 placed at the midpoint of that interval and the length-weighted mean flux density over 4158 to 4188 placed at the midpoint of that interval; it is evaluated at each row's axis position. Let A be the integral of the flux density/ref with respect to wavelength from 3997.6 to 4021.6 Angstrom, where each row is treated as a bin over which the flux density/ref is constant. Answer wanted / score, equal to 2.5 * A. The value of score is 58.6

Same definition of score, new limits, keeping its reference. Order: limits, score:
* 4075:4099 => 62.4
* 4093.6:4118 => 61.2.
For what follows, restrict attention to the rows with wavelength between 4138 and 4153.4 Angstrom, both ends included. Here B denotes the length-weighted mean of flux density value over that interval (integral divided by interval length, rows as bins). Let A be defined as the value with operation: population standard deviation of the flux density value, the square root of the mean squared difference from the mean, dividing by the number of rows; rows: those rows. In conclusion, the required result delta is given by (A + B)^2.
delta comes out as 319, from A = 1.61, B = 16.3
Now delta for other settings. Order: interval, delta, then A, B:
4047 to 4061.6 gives 320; 1.49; 16.4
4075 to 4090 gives 348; 0.93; 17.7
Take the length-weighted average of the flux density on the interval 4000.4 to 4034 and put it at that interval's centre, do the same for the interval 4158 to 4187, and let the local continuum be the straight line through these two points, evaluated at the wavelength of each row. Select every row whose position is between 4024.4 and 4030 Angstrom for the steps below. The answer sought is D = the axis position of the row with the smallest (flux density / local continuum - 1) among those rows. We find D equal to 4024.86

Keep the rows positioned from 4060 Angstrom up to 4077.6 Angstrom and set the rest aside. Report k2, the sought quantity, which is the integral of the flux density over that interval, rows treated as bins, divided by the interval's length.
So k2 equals 16.4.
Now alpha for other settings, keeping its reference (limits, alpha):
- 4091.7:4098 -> 4097.80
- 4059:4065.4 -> 4061.17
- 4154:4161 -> 4154.81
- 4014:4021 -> 4018.38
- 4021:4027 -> 4024.86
